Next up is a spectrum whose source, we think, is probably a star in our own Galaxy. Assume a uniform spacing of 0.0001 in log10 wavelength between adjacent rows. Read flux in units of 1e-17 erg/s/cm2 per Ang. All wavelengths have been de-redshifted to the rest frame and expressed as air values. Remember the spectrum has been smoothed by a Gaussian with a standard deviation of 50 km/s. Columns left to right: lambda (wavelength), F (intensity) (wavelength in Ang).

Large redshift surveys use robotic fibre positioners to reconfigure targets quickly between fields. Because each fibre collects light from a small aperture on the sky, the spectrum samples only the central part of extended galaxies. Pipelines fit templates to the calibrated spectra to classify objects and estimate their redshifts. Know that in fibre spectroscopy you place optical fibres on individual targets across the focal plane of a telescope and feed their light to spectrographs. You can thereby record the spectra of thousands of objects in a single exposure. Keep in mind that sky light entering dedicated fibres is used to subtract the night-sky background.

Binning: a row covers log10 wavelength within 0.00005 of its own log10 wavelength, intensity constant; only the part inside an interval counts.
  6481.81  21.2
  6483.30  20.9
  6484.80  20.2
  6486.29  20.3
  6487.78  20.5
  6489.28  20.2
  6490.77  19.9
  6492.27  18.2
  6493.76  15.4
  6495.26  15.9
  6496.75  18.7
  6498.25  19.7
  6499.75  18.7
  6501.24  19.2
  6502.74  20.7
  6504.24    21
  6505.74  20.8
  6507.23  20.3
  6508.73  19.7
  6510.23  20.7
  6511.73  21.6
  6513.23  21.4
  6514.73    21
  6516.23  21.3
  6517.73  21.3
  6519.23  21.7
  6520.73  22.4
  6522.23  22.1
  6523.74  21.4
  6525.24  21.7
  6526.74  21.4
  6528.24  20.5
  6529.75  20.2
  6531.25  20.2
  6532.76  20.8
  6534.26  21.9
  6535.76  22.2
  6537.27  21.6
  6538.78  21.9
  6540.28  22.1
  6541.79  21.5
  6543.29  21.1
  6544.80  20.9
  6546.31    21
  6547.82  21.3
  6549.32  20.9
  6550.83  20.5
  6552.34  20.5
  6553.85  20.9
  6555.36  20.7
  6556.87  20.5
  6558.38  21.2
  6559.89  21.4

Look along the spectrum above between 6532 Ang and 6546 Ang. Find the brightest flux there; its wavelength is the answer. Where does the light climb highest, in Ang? 6535.76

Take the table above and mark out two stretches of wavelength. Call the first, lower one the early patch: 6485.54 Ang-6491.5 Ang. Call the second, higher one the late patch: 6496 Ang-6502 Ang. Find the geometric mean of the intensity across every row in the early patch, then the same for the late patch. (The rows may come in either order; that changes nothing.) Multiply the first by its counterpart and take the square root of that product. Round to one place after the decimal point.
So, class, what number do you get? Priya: 19.6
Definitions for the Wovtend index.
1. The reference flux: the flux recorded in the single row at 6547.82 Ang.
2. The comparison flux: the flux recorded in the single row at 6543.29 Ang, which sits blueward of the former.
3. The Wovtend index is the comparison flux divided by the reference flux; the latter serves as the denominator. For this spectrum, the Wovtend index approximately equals 0.991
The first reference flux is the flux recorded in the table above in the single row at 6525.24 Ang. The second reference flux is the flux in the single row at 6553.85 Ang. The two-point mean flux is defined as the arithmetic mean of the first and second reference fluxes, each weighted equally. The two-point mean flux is 21.3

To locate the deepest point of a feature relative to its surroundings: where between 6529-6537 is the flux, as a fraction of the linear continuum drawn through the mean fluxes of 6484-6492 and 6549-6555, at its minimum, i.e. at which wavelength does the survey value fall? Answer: 6531.25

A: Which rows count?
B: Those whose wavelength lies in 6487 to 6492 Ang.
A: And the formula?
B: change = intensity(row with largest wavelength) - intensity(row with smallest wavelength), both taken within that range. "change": -0.60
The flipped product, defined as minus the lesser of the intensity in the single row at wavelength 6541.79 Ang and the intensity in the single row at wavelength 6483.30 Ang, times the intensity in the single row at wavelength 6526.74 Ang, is -447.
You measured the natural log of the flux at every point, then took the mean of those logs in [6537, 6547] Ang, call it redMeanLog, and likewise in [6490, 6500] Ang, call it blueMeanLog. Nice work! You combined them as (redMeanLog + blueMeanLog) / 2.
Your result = 2.98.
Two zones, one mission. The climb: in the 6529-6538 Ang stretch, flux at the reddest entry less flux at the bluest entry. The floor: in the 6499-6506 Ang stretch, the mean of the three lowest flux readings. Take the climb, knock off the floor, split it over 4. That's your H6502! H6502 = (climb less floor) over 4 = -4.5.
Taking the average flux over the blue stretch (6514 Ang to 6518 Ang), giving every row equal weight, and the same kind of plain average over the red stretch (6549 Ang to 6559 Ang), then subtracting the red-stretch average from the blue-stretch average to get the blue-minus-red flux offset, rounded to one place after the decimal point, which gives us 0.5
